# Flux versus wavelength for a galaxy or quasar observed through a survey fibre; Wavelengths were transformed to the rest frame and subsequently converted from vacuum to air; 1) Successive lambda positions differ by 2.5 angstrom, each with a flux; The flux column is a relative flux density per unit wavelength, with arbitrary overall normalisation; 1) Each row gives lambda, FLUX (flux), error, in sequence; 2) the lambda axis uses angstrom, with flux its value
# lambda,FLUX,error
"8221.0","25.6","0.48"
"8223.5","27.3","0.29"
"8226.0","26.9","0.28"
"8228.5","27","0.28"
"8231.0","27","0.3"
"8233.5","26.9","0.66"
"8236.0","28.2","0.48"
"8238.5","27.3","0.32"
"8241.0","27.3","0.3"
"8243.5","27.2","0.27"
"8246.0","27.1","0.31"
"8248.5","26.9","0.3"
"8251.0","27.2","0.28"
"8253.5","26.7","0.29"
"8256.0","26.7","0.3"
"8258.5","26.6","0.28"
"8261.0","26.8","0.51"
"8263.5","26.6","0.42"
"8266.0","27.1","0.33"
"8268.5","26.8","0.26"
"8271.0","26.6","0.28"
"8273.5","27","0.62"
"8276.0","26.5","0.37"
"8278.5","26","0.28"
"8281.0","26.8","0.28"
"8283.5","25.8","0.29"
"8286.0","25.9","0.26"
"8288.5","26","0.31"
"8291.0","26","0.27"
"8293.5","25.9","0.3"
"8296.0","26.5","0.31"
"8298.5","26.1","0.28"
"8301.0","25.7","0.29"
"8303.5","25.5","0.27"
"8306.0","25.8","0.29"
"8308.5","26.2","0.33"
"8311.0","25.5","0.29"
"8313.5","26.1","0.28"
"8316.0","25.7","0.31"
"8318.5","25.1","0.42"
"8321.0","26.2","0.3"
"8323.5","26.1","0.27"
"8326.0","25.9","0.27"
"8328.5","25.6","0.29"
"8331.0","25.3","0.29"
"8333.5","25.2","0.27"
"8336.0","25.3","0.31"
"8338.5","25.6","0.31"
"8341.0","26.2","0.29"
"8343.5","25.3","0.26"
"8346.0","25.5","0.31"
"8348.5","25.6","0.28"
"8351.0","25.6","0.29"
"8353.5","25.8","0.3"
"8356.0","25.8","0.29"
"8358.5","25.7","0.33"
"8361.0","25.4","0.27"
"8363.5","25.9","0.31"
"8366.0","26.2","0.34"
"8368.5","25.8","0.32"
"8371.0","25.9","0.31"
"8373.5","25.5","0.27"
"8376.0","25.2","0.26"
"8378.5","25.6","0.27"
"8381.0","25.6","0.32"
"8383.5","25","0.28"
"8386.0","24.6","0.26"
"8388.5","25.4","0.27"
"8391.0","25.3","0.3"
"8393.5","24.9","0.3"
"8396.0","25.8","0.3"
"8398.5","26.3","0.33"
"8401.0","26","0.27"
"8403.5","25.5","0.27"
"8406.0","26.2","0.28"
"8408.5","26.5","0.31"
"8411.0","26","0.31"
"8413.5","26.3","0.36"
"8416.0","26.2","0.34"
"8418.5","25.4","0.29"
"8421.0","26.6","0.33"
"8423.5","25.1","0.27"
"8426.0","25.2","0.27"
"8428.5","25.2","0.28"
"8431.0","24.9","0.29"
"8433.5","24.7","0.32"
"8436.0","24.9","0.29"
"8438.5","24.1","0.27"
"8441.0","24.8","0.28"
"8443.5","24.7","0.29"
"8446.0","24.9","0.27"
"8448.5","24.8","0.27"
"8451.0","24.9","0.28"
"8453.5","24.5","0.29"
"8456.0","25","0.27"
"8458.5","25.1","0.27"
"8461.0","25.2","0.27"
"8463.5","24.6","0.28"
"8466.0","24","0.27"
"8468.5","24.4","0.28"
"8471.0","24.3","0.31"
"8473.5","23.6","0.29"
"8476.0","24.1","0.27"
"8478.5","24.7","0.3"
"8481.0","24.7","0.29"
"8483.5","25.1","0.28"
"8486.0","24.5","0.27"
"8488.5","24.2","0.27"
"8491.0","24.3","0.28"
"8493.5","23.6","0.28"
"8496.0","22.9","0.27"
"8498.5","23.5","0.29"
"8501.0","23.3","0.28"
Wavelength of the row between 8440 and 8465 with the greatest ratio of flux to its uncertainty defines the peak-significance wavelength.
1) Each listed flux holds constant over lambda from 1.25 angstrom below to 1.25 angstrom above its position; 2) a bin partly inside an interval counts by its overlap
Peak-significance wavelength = 8461.0 angstrom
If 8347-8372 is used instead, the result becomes 8361.0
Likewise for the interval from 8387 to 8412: 8401.0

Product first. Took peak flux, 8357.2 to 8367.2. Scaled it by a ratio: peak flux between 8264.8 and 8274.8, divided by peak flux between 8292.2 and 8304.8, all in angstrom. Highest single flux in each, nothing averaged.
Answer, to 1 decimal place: 26.8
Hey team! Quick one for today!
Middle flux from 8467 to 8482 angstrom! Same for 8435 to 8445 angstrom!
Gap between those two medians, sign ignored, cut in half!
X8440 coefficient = 0.20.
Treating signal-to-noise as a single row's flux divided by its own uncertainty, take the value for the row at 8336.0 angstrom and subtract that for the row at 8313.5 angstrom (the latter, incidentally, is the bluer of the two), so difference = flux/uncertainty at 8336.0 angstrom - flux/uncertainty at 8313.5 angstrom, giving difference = -12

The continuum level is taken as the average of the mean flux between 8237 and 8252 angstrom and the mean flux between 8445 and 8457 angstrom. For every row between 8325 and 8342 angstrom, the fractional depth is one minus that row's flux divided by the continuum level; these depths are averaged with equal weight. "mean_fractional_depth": 0.016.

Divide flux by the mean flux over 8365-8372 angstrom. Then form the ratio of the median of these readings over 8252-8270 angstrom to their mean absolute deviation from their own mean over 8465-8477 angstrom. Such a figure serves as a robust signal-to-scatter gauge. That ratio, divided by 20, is 6.0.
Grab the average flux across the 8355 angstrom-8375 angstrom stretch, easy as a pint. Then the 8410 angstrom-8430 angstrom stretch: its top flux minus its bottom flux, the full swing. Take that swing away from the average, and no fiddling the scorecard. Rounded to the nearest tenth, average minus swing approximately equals 24.3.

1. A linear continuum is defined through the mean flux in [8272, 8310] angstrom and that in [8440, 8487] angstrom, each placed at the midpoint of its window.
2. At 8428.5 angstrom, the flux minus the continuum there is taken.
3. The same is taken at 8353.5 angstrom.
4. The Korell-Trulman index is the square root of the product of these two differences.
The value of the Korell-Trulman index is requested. 0.248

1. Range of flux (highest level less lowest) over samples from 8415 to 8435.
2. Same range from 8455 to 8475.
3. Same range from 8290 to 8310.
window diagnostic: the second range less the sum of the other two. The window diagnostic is -1.3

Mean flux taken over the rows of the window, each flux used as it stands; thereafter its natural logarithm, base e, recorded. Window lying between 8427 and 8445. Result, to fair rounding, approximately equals 3.21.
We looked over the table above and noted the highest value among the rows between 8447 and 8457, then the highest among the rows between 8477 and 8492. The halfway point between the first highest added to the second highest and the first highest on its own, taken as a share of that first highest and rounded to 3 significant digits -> 1.50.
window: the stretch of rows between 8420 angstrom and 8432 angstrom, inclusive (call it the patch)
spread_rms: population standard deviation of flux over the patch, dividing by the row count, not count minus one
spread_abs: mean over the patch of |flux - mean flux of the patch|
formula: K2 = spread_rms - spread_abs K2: 0.13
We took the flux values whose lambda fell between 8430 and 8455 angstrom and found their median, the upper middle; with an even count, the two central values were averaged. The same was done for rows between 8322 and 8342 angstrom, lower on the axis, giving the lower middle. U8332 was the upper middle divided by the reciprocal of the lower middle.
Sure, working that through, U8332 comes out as 635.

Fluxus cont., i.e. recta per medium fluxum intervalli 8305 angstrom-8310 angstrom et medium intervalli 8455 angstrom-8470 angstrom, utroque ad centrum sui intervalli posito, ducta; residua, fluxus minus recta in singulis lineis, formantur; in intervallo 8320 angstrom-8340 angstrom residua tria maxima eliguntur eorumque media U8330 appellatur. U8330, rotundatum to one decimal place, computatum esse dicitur 0.2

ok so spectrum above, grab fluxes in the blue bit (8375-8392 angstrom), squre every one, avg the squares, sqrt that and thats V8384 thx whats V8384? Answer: 25.2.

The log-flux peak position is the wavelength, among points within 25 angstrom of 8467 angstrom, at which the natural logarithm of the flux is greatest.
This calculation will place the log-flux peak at 8461.0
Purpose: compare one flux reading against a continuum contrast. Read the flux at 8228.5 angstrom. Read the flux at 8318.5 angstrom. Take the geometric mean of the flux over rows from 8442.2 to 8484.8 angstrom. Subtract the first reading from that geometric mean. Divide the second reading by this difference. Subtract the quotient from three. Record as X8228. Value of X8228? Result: 14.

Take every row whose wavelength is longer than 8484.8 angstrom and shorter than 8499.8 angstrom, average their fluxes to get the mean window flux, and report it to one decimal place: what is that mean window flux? 23.8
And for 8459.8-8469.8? 24.5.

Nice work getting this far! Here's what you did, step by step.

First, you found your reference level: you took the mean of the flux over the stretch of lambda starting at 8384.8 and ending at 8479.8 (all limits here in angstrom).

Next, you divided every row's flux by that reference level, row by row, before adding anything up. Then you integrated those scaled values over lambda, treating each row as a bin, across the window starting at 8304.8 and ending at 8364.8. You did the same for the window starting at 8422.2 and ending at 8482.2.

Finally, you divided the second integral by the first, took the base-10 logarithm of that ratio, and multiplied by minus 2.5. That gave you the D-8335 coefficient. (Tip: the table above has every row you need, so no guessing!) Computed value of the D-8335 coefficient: 0.043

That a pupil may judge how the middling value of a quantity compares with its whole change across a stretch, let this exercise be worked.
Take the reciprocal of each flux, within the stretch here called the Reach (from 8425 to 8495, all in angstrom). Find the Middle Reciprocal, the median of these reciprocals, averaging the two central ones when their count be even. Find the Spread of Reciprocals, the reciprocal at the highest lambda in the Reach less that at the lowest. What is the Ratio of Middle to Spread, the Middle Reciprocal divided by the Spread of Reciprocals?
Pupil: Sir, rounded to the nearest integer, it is 15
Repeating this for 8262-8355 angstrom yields 33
